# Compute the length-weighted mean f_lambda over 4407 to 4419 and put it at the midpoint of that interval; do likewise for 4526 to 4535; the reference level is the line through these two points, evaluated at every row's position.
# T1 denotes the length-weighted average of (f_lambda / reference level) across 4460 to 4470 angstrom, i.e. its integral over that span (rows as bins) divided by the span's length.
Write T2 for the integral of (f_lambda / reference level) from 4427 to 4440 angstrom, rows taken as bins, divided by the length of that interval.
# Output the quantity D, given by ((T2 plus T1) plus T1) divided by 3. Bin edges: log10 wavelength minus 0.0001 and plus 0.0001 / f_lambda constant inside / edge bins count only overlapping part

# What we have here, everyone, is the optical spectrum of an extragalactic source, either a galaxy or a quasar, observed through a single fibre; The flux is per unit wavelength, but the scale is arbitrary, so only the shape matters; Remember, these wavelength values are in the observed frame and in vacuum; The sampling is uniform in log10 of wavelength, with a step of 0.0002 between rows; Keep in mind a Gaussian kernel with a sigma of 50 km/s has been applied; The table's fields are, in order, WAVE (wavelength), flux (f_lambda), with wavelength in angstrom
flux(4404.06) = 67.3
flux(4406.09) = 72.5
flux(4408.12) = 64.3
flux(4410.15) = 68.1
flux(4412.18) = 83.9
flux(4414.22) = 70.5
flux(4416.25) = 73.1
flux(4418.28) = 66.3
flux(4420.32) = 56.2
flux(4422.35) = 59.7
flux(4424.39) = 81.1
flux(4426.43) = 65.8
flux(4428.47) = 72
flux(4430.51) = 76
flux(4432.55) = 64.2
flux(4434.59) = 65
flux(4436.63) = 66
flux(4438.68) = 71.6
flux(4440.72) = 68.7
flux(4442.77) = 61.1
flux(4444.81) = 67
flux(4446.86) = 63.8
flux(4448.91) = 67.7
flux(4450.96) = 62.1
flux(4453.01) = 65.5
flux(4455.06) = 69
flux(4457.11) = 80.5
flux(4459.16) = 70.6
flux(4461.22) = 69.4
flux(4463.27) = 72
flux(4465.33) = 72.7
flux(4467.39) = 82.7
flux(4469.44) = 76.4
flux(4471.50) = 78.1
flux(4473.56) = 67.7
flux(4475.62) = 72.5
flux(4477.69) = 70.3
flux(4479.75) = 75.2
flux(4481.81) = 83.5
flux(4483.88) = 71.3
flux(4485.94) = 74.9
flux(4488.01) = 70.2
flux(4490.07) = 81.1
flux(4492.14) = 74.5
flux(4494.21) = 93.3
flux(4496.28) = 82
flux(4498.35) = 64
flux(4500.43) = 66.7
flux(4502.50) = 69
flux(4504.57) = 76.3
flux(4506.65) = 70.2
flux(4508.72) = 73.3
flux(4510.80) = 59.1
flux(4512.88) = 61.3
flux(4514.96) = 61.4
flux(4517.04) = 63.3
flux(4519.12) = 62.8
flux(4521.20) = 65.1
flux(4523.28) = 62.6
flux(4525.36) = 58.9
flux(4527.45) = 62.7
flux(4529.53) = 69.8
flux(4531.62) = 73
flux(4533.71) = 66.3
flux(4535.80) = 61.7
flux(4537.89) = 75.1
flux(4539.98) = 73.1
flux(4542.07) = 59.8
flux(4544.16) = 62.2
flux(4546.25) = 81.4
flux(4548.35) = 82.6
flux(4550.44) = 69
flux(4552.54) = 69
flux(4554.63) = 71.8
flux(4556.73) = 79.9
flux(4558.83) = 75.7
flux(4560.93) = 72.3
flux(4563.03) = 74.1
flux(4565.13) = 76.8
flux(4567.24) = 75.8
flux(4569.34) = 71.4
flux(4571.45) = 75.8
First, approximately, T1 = 1.07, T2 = 0.98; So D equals 1.04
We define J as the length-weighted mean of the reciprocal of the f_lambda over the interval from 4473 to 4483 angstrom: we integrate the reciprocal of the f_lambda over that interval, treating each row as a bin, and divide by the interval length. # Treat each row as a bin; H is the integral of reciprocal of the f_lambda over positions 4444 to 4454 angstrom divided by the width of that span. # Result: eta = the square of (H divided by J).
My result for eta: 1.28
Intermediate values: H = 0.0154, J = 0.0136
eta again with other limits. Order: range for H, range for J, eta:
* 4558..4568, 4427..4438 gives 0.83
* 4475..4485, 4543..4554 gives 0.93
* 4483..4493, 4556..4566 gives 1.04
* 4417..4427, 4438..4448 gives 1.03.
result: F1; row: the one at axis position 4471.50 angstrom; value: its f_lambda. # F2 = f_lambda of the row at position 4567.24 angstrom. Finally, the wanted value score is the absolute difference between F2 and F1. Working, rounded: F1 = 78.1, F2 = 75.8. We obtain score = 2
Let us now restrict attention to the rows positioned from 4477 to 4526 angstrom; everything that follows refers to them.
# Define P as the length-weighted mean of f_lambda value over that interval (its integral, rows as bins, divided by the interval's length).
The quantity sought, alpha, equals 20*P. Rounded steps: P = 70.5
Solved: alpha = 1410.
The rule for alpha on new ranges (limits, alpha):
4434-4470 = 1391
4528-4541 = 1391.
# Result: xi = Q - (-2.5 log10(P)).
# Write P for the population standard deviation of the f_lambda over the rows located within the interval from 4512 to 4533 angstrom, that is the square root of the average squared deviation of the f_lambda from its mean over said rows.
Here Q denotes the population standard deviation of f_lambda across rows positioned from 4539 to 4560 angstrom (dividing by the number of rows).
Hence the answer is 8.9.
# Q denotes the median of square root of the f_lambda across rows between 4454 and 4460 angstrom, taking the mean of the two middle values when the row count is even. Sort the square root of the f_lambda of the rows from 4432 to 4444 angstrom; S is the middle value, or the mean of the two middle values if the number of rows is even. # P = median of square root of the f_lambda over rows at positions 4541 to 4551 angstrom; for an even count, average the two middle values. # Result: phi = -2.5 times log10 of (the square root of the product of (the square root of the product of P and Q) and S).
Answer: -2.29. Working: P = 8.31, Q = 8.4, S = 8.1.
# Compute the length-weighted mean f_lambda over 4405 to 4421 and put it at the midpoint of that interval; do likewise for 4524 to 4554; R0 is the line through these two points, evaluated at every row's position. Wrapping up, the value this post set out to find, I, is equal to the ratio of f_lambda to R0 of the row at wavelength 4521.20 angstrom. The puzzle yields 0.94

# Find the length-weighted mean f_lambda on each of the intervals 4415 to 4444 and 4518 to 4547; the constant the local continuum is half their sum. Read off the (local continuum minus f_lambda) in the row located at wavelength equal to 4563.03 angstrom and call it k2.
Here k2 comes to -7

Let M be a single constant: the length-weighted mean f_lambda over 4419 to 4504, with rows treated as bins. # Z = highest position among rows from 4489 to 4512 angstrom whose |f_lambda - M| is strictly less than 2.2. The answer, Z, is 4508.72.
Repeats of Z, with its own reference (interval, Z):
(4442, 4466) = 4465.33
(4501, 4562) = 4560.93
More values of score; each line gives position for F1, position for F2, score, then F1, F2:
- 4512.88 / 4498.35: 3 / 61.3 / 64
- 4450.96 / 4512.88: 1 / 62.1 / 61.3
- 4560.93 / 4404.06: 5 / 72.3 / 67.3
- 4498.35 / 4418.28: 2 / 64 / 66.3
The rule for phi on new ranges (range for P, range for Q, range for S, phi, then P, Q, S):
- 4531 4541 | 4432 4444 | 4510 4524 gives -2.27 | 8.54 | 8.1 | 7.9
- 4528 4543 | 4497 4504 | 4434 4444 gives -2.28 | 8.35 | 8.2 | 8.1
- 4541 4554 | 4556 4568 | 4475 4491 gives -2.33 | 8.31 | 8.7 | 8.6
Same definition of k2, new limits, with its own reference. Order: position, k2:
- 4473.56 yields -1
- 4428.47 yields -5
